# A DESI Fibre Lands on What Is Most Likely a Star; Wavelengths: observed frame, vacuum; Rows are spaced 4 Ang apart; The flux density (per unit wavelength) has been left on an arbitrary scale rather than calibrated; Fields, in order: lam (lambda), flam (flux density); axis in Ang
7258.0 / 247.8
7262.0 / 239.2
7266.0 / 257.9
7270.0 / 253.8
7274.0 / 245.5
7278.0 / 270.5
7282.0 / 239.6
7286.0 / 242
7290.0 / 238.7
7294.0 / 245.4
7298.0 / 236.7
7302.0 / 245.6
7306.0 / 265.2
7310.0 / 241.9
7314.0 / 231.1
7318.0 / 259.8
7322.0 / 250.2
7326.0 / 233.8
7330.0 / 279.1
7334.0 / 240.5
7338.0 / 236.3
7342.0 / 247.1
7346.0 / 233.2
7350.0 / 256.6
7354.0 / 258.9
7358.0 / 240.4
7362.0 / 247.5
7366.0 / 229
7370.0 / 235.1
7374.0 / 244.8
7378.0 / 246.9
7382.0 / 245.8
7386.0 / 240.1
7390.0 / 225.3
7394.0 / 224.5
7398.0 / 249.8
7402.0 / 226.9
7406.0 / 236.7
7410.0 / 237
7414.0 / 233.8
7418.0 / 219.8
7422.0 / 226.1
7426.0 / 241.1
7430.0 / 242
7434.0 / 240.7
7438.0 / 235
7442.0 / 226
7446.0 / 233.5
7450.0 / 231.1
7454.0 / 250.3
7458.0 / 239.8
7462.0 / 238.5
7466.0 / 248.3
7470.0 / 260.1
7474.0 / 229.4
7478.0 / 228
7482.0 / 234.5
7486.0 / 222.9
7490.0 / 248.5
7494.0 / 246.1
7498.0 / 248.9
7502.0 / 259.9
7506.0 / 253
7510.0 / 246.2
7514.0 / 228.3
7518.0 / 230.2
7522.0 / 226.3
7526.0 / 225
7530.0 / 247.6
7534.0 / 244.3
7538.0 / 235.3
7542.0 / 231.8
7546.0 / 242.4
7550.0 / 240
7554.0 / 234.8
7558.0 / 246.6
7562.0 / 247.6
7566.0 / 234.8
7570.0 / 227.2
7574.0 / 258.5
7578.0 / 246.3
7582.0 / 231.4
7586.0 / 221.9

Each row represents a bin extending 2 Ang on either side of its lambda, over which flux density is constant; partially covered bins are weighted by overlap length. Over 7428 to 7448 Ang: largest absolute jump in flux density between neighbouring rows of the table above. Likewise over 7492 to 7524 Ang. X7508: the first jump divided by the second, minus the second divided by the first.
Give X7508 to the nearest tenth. -1.5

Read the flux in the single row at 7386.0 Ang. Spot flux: 240.1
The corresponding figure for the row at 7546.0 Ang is 242.4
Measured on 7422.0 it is 226.1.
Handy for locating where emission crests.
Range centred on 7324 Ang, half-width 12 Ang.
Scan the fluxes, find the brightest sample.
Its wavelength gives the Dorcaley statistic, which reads 7330.0 Ang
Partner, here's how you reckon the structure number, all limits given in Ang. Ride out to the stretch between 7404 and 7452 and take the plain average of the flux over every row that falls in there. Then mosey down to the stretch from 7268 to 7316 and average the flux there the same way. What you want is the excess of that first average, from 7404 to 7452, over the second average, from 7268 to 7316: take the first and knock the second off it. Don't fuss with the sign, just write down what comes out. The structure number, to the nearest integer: -13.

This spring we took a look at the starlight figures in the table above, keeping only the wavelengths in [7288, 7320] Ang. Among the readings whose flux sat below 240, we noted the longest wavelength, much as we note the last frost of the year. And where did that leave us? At 7314.0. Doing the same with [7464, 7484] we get 7482.0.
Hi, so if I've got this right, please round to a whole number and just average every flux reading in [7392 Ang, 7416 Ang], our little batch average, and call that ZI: 235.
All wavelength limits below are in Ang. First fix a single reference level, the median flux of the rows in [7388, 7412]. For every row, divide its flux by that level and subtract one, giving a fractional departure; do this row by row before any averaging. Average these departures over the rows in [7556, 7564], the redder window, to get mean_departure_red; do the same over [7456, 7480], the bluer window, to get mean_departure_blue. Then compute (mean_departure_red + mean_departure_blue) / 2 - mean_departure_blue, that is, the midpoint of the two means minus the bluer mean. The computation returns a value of 0.014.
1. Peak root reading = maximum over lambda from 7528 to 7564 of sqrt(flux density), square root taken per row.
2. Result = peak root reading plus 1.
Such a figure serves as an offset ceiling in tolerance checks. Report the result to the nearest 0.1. 16.7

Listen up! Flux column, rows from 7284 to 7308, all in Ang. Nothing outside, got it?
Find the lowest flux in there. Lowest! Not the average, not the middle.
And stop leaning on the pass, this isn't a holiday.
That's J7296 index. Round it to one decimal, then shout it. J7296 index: 236.7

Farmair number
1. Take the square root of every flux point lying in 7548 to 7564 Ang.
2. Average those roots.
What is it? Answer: 15.6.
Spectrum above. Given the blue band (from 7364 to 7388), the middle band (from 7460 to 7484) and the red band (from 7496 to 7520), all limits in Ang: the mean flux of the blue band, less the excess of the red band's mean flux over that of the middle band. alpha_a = 236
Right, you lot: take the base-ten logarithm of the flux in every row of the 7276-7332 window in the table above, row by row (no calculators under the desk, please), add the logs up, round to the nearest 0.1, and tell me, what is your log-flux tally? 33.5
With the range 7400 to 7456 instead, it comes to 33.2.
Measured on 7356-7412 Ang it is 33.3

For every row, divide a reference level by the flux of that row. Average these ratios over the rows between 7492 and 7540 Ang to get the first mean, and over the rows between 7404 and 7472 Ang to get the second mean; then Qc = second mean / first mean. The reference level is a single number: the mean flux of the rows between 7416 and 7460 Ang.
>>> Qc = 1.013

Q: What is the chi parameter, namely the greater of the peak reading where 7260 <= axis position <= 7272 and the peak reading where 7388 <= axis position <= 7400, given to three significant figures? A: 258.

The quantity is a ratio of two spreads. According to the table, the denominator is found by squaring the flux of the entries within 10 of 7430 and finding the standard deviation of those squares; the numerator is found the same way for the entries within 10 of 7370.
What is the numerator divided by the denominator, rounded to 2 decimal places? 1.25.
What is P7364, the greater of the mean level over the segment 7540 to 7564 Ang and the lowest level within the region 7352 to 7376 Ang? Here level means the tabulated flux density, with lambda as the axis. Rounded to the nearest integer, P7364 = 241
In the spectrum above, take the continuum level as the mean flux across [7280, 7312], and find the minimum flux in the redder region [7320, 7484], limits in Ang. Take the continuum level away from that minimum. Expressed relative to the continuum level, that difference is -0.10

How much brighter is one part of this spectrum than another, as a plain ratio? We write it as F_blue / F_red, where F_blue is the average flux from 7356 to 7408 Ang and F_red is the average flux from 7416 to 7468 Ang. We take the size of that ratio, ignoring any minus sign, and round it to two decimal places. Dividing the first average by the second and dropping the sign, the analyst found 1.01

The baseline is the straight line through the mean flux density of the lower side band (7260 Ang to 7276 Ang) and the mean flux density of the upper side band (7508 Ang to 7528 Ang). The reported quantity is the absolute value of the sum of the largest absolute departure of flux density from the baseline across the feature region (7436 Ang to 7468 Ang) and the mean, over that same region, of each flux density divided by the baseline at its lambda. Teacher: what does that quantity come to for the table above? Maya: 16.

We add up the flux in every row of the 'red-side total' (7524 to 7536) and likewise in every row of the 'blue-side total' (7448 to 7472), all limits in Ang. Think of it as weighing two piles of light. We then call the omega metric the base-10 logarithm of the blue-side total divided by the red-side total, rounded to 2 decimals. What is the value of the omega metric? 0.31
